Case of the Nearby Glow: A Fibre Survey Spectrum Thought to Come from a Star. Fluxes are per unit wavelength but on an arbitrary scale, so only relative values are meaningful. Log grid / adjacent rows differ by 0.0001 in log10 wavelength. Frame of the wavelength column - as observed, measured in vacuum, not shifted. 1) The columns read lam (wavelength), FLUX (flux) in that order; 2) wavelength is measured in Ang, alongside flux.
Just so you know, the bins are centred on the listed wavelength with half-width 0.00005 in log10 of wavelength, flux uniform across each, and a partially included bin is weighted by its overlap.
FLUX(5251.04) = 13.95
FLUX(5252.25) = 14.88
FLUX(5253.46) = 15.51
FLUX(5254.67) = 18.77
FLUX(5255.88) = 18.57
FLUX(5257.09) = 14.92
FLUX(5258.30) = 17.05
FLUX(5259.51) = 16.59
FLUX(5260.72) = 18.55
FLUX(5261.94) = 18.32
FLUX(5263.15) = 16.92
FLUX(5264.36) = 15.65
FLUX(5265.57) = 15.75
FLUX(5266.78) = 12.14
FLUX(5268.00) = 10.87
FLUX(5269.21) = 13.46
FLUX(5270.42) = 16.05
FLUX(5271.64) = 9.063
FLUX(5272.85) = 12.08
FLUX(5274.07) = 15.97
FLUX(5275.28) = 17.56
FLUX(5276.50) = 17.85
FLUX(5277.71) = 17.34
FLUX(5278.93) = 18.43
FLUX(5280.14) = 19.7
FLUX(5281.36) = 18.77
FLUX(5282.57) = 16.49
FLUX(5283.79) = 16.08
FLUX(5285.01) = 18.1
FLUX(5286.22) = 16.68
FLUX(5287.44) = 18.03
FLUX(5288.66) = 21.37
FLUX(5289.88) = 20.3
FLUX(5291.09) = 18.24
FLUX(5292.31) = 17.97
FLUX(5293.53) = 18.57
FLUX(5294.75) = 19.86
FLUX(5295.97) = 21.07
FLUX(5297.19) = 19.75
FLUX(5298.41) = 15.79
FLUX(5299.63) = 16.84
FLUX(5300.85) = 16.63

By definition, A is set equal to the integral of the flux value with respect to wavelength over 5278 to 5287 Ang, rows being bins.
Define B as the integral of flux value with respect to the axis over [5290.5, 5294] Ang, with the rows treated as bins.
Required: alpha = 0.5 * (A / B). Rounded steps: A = 160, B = 64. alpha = 1.3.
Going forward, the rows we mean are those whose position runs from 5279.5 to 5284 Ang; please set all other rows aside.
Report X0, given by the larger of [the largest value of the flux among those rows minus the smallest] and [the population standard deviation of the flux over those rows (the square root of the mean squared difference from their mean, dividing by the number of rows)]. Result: 3.6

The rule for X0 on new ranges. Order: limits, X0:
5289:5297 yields 3.1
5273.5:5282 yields 3.7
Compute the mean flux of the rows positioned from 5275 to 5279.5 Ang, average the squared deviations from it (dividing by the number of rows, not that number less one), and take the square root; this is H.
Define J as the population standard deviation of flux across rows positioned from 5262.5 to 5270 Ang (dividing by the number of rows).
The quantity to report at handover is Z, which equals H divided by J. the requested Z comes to 0.2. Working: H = 0.4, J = 2.2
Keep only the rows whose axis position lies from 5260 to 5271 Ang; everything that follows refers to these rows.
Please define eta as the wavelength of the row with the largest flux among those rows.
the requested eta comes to 5260.72 Ang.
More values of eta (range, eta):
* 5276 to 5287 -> 5280.14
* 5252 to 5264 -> 5254.67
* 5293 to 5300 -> 5295.97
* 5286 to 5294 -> 5288.66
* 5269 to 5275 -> 5270.42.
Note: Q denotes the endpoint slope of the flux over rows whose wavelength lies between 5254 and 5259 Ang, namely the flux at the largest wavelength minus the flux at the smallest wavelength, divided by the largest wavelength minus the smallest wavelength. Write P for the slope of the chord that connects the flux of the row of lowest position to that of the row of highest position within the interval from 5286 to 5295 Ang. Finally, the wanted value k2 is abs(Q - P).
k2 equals 0.8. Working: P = 0.4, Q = -0.5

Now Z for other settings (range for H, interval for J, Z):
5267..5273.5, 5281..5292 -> 1.4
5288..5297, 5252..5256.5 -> 0.7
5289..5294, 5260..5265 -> 0.8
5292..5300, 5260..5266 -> 1.4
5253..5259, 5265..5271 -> 0.8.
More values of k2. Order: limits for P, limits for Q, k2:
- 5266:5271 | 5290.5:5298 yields 0.8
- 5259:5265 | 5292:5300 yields 0.0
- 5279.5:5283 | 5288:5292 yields 0.0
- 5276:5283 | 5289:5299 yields 0.3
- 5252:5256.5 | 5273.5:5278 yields 0.6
